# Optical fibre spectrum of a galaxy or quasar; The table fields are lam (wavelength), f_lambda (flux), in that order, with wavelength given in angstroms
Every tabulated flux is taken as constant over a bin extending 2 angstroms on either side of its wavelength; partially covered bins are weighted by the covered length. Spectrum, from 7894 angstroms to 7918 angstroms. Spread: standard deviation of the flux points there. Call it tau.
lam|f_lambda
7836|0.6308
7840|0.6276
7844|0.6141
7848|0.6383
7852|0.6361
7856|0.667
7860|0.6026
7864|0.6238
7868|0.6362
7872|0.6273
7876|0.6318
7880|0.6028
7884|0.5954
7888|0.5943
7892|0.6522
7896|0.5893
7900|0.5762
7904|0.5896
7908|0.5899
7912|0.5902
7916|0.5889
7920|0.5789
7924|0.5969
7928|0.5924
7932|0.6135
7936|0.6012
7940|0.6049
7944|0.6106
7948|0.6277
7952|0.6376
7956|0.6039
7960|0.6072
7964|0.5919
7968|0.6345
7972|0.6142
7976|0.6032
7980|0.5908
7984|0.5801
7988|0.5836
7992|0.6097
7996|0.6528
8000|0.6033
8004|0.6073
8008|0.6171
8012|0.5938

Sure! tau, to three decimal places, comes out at 0.005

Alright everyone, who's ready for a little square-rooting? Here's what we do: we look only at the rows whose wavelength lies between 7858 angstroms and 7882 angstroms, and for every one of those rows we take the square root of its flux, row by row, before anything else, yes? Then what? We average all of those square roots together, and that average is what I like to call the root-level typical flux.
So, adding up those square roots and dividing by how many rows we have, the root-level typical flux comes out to 0.788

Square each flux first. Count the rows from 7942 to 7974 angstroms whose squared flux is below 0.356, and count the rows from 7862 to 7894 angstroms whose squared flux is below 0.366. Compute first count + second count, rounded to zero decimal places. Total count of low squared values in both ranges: 4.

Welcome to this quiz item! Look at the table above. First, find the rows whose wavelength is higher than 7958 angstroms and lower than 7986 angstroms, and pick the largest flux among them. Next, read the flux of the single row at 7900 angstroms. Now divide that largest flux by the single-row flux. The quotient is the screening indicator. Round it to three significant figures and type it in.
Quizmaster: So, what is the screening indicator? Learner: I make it 1.10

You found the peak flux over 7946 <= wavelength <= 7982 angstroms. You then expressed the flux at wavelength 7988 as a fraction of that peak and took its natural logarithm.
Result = -0.09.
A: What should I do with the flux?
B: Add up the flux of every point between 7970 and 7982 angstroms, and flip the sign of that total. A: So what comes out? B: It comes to -1.81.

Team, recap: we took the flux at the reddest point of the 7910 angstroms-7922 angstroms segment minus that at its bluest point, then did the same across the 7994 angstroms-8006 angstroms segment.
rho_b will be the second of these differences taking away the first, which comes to -0.034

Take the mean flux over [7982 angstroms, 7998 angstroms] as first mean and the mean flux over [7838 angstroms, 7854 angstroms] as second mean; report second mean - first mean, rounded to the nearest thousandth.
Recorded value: 0.022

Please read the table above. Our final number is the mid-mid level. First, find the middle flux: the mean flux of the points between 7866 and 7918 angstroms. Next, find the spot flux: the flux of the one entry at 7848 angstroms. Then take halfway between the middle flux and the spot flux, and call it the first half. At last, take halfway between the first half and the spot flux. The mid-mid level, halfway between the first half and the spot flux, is 0.630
